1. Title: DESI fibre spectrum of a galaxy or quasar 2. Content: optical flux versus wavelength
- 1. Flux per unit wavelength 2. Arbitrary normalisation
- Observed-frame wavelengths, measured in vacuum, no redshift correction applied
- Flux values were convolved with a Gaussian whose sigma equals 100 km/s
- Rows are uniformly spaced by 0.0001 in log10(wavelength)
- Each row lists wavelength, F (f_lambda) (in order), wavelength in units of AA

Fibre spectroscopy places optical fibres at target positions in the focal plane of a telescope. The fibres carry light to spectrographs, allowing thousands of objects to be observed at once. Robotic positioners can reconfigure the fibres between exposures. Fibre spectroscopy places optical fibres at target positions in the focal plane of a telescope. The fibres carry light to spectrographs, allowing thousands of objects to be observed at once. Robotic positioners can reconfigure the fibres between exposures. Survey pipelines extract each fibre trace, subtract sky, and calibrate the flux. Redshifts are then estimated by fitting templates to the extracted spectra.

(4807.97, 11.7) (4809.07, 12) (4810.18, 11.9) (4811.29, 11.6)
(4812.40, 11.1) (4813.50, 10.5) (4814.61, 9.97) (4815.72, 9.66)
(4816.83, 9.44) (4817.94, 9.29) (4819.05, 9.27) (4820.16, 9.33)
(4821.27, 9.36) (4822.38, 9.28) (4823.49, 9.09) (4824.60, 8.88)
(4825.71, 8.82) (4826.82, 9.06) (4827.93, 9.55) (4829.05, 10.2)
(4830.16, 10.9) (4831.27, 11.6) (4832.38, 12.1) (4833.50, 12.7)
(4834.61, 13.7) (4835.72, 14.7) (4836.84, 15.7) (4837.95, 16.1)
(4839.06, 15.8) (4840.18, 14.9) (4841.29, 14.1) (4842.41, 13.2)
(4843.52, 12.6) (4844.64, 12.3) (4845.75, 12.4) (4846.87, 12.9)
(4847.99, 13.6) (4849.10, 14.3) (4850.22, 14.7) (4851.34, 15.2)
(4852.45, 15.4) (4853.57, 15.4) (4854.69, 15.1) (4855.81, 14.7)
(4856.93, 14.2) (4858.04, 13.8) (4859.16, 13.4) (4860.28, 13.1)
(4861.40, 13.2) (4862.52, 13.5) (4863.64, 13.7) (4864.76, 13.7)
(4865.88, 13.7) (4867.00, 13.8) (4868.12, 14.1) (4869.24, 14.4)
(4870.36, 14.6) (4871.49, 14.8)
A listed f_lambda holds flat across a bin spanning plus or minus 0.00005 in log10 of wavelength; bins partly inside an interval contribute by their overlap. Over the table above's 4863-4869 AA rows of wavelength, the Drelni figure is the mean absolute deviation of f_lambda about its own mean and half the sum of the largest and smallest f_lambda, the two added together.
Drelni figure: 14.0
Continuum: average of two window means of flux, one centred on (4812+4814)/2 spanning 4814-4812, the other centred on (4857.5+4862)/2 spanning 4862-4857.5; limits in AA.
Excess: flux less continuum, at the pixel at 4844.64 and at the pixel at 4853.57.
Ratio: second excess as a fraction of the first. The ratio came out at 16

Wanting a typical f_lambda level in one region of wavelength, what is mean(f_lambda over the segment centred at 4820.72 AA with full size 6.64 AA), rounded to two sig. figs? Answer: 9.3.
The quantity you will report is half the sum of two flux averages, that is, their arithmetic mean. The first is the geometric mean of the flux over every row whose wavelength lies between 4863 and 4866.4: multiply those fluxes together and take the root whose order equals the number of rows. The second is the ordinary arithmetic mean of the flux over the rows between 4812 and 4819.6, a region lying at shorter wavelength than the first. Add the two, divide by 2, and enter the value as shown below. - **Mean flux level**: 11.8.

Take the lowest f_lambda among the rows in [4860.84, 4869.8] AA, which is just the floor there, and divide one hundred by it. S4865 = 7.6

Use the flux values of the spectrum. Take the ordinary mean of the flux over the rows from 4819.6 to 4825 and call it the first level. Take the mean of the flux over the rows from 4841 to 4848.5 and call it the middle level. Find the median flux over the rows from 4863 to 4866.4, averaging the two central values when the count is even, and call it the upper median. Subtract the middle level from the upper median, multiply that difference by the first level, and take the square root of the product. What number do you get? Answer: 3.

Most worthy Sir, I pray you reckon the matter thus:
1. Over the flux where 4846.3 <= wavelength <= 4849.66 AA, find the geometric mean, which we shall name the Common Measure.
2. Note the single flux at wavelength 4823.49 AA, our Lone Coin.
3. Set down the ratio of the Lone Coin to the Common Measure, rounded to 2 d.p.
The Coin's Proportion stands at 0.67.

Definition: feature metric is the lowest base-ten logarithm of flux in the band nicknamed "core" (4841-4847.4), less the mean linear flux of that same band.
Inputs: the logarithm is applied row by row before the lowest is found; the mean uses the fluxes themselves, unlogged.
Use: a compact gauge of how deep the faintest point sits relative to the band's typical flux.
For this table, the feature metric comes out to -11.8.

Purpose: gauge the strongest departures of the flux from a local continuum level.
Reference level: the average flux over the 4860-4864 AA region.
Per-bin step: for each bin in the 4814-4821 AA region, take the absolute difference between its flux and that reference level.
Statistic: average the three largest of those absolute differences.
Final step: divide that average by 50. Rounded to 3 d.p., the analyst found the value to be 0.082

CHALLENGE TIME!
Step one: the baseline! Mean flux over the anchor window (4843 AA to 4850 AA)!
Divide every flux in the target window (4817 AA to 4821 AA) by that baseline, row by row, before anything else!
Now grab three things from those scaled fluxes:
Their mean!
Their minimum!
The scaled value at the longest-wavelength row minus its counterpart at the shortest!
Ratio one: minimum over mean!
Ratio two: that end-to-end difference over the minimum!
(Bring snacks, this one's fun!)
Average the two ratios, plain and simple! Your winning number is 0.50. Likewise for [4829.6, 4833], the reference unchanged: 0.53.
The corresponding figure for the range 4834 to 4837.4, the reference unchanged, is 0.54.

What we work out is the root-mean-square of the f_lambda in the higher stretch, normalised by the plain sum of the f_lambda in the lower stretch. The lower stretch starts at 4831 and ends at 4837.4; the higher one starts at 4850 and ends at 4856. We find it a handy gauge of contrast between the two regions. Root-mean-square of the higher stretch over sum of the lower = 0.19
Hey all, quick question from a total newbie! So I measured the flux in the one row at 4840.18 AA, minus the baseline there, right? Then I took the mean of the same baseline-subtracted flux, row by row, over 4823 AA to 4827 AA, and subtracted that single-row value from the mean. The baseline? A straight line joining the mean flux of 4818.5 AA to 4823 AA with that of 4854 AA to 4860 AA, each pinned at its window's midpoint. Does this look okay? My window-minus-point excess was -3.9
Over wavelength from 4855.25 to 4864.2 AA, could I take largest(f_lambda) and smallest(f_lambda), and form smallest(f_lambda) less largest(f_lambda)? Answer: -1.6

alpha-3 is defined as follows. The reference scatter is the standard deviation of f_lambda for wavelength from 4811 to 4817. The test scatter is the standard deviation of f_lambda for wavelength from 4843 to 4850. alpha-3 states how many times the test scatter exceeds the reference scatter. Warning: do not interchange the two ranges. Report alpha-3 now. 1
